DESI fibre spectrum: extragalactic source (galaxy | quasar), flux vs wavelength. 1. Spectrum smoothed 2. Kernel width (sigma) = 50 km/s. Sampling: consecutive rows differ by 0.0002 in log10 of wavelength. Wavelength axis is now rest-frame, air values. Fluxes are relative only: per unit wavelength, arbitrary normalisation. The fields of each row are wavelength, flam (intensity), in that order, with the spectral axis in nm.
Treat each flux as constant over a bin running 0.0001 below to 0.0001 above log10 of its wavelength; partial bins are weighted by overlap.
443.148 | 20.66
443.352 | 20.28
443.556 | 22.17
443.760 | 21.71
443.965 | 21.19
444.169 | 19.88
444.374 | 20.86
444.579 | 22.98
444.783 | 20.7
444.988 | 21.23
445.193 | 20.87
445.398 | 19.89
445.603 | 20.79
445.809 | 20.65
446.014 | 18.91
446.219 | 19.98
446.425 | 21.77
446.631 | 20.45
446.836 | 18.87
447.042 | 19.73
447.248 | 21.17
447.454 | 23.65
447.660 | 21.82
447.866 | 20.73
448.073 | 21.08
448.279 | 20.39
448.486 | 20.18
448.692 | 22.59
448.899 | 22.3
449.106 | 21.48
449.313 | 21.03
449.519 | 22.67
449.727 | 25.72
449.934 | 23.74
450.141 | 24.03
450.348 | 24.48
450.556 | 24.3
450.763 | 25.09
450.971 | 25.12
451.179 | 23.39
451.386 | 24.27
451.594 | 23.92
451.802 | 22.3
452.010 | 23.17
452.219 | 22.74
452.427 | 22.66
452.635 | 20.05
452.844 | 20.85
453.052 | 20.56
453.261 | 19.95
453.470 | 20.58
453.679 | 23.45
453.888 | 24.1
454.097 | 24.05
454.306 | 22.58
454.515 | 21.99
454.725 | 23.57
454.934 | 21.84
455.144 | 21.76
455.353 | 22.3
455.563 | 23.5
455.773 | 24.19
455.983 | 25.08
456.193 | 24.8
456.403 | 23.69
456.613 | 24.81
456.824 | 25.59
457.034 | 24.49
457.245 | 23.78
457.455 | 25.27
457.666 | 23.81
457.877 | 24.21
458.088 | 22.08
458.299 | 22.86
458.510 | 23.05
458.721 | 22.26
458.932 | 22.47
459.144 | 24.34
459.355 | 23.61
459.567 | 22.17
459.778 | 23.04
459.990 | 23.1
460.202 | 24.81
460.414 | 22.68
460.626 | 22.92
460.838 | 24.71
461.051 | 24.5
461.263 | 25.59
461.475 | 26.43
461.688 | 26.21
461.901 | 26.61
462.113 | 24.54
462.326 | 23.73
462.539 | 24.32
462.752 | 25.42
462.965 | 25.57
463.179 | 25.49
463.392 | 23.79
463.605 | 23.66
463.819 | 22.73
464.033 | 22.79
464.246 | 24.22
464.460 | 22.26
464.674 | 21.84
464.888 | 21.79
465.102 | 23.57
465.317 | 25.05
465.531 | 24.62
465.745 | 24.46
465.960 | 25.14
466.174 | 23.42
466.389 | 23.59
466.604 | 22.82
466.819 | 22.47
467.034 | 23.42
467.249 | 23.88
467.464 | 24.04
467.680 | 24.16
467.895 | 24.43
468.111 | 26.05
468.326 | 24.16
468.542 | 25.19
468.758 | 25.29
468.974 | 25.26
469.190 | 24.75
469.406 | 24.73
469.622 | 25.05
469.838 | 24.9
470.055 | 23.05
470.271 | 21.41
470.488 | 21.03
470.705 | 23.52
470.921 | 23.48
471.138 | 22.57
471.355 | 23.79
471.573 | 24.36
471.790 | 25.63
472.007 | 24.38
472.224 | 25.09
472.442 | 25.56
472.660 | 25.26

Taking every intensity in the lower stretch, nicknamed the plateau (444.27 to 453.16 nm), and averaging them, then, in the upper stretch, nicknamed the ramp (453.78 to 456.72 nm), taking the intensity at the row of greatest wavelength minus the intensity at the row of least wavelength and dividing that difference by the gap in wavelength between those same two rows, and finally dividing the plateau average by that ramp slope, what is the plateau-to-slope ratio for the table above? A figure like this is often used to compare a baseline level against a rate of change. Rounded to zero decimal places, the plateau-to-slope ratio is 84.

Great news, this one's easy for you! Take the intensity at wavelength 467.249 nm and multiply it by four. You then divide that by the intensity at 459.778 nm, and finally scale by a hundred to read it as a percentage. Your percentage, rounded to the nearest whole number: 415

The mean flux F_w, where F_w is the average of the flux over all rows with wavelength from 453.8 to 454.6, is 23.2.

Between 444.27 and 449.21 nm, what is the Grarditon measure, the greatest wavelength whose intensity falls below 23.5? 449.106 nm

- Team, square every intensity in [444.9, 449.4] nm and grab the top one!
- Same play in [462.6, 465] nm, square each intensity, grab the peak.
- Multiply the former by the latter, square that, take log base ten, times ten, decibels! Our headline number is 111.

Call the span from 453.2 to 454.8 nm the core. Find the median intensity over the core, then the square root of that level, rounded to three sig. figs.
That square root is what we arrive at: 4.80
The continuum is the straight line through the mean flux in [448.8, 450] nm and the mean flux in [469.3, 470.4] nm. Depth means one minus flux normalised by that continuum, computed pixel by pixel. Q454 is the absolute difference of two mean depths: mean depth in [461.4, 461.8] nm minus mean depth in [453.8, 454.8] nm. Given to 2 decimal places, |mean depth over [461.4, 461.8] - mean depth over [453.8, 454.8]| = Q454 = 0.12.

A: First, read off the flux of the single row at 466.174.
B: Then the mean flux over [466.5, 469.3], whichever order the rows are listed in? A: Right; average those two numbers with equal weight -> 23.9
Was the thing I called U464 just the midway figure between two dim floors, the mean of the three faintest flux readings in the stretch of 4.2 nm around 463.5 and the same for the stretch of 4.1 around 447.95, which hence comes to 20.6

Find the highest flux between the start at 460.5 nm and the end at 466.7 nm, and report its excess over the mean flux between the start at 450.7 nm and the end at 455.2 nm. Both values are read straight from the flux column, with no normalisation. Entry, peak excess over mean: 4.0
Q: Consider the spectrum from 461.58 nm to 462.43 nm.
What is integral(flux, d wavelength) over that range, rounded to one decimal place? 21.5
